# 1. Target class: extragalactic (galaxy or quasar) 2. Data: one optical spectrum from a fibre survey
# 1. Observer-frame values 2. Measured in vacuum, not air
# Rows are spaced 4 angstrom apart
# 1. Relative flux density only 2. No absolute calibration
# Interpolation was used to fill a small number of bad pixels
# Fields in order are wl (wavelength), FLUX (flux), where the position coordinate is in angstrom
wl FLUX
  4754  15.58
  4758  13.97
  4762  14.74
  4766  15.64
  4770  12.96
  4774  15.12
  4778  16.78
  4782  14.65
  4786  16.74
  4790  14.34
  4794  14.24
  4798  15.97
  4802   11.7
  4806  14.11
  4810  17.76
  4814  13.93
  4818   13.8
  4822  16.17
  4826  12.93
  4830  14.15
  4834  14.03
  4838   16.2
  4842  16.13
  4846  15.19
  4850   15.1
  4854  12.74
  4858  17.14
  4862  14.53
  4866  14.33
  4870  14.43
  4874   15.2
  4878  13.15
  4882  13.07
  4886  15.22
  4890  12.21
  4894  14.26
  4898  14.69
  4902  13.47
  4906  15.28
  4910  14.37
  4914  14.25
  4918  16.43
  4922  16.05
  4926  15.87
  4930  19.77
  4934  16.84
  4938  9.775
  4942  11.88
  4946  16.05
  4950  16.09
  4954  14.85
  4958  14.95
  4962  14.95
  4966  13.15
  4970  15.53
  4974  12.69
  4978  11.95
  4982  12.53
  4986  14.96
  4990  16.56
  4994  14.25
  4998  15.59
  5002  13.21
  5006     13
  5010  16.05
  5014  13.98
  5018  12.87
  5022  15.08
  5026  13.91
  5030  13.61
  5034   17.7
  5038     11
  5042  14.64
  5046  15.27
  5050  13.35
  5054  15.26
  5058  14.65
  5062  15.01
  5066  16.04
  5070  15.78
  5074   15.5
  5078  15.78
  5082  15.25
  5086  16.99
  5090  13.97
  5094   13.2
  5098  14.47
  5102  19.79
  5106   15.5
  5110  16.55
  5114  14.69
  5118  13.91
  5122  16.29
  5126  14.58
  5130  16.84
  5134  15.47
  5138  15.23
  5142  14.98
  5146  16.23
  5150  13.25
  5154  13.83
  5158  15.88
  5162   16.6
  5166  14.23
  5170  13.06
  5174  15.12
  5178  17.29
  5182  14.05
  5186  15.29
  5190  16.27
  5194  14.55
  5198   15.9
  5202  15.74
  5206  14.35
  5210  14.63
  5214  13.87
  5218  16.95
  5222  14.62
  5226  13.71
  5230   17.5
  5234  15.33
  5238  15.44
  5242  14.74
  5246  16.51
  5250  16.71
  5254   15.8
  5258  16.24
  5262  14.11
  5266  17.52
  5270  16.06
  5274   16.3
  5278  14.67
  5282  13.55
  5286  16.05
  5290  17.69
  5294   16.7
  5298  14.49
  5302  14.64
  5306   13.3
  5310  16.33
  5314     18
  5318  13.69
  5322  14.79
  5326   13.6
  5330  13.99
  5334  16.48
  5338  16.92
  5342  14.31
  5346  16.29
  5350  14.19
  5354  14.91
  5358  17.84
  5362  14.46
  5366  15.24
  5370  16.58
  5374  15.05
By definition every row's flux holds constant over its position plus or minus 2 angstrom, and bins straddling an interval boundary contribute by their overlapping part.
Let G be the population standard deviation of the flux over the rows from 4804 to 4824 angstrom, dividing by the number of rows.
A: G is 1.6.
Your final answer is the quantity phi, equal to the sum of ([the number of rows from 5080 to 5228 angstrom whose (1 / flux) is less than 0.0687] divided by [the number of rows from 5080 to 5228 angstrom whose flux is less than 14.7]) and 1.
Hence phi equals 2.4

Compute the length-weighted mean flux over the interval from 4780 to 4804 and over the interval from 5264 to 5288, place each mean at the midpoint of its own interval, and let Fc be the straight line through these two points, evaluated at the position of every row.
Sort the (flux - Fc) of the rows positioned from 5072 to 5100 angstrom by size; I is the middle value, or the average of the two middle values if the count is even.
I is 0.0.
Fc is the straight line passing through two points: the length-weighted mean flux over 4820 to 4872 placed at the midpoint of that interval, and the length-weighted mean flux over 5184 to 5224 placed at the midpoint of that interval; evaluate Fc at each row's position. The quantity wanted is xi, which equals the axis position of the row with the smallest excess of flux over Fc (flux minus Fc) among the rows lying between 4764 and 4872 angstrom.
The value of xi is 4802 angstrom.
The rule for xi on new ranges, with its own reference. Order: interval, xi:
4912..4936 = 4914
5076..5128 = 5094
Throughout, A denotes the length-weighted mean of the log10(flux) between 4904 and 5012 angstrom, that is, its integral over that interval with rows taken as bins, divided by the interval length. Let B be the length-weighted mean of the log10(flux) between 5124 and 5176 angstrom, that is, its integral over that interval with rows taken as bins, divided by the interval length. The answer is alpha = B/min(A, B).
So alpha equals 1.01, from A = 1.16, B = 1.18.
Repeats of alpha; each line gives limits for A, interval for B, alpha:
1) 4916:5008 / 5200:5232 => 1.02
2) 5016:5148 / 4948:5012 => 1.00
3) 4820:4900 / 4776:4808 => 1.01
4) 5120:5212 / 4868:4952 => 1.00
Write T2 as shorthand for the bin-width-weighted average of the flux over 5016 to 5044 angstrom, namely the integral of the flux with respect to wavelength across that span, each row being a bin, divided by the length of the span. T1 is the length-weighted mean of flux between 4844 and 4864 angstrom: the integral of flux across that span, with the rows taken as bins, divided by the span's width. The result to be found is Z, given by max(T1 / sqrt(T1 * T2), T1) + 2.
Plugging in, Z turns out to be 16.9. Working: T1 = 14.9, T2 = 14.1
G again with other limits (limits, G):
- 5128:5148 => 0.7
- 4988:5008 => 1.4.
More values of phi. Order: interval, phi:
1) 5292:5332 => 1.8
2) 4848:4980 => 2.0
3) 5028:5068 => 2.4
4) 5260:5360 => 2.5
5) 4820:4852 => 2.7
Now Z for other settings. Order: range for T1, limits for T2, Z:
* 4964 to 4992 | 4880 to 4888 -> 15.9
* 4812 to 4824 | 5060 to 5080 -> 16.6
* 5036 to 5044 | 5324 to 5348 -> 14.8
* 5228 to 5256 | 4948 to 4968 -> 18.0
